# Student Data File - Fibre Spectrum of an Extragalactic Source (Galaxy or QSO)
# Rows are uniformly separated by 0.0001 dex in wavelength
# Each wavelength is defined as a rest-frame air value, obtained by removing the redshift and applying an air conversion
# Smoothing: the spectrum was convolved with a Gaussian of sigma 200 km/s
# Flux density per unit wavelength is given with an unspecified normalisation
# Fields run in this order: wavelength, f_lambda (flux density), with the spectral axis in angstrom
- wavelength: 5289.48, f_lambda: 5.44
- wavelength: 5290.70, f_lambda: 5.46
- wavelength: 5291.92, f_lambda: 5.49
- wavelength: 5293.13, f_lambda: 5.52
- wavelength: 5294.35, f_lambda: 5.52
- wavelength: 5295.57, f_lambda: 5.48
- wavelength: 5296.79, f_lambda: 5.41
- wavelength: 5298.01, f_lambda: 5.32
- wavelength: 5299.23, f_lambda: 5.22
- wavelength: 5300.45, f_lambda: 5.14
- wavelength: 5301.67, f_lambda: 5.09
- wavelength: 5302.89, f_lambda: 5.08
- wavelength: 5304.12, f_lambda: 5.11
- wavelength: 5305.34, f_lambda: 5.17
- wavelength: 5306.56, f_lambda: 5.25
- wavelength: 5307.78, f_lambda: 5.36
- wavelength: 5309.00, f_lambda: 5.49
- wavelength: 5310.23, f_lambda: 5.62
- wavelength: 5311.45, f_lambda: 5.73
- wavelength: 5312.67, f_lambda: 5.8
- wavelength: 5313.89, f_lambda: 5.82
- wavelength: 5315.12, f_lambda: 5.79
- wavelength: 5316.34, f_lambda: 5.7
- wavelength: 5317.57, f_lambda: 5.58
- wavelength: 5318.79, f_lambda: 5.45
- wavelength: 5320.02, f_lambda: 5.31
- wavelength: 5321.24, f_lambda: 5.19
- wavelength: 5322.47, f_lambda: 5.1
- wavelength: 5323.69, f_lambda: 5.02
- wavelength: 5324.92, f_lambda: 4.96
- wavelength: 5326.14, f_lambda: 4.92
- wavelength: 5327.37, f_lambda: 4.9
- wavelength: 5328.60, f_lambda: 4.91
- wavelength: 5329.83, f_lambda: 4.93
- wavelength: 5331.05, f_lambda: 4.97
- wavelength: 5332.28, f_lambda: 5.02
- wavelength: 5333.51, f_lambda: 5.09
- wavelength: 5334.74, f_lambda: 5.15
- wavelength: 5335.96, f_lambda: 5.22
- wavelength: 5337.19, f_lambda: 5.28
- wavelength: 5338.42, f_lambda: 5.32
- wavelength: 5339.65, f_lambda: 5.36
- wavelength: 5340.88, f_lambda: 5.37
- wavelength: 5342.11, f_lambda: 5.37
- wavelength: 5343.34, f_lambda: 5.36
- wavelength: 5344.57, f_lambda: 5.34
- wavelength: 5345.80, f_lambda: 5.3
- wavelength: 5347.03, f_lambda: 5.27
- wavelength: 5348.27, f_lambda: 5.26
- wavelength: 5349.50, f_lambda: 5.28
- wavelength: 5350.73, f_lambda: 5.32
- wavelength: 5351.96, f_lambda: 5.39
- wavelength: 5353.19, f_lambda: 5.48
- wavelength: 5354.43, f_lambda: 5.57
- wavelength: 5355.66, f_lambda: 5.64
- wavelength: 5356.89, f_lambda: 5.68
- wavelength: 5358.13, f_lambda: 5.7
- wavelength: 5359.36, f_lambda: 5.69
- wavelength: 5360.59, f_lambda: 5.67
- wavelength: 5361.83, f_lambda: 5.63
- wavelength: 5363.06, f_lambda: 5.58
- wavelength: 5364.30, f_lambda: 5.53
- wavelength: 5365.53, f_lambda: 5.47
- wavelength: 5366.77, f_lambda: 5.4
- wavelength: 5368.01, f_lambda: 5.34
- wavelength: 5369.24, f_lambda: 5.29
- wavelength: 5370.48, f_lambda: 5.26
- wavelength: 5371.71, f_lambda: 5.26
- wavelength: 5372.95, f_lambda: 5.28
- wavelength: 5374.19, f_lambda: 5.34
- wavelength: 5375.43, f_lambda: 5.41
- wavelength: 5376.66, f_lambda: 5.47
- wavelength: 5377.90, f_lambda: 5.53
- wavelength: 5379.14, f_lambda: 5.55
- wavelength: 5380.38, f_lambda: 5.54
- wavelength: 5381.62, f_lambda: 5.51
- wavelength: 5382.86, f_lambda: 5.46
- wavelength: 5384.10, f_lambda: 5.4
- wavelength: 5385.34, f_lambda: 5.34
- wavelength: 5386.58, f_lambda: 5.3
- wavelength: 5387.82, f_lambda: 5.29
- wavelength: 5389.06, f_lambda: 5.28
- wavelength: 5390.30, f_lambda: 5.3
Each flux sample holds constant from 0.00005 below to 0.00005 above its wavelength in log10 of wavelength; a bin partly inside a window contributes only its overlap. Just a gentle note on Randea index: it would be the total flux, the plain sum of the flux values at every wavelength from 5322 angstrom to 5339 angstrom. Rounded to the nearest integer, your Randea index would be 71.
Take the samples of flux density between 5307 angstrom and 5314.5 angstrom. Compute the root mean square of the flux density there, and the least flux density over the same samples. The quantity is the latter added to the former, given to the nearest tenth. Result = 11.0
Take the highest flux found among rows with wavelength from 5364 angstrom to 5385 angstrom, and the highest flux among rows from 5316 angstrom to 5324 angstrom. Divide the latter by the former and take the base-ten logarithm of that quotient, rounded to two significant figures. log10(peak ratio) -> 0.012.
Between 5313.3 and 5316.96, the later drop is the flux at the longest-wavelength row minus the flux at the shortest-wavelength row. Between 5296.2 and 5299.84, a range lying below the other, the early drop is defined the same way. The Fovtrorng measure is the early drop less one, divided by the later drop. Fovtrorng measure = 10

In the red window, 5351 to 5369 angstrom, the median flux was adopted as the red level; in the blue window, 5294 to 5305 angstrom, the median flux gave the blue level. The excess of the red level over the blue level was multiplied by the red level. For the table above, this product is 2.0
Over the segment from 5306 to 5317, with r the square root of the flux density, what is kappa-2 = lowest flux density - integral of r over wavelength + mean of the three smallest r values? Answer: -19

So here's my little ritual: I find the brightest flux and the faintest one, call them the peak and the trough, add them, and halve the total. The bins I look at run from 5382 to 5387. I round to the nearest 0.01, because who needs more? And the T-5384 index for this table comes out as 5.38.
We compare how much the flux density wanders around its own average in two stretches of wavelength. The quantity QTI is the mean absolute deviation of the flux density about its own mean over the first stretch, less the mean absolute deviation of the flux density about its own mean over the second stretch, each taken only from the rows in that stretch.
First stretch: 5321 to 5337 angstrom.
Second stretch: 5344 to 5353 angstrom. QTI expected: 0.06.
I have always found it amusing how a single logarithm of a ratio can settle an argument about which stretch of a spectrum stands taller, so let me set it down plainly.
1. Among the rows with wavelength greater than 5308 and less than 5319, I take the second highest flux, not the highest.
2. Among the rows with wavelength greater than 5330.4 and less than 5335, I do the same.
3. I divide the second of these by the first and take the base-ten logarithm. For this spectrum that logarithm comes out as -0.057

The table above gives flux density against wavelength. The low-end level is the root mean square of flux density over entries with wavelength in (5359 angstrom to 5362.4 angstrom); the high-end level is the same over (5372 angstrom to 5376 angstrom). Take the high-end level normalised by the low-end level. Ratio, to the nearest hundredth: 0.94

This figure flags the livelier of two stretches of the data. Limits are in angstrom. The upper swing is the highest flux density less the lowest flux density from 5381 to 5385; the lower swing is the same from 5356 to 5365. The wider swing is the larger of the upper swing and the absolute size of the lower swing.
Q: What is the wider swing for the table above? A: 0.17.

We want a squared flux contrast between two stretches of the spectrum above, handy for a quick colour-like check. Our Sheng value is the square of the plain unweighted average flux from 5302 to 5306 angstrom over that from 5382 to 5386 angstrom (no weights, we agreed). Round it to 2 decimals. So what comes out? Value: 0.90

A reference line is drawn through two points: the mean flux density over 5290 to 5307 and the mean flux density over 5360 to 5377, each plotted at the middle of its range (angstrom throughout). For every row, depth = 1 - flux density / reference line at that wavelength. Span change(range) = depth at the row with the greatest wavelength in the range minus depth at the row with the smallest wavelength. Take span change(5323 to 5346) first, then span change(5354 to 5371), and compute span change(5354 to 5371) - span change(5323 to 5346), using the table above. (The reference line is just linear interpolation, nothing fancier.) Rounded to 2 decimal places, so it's 0.11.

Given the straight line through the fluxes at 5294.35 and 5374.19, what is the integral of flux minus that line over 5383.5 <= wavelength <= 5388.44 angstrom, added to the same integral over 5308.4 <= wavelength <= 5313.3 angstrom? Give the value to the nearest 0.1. 1.0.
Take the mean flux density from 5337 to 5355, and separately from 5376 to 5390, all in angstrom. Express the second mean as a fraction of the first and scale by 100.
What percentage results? 101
